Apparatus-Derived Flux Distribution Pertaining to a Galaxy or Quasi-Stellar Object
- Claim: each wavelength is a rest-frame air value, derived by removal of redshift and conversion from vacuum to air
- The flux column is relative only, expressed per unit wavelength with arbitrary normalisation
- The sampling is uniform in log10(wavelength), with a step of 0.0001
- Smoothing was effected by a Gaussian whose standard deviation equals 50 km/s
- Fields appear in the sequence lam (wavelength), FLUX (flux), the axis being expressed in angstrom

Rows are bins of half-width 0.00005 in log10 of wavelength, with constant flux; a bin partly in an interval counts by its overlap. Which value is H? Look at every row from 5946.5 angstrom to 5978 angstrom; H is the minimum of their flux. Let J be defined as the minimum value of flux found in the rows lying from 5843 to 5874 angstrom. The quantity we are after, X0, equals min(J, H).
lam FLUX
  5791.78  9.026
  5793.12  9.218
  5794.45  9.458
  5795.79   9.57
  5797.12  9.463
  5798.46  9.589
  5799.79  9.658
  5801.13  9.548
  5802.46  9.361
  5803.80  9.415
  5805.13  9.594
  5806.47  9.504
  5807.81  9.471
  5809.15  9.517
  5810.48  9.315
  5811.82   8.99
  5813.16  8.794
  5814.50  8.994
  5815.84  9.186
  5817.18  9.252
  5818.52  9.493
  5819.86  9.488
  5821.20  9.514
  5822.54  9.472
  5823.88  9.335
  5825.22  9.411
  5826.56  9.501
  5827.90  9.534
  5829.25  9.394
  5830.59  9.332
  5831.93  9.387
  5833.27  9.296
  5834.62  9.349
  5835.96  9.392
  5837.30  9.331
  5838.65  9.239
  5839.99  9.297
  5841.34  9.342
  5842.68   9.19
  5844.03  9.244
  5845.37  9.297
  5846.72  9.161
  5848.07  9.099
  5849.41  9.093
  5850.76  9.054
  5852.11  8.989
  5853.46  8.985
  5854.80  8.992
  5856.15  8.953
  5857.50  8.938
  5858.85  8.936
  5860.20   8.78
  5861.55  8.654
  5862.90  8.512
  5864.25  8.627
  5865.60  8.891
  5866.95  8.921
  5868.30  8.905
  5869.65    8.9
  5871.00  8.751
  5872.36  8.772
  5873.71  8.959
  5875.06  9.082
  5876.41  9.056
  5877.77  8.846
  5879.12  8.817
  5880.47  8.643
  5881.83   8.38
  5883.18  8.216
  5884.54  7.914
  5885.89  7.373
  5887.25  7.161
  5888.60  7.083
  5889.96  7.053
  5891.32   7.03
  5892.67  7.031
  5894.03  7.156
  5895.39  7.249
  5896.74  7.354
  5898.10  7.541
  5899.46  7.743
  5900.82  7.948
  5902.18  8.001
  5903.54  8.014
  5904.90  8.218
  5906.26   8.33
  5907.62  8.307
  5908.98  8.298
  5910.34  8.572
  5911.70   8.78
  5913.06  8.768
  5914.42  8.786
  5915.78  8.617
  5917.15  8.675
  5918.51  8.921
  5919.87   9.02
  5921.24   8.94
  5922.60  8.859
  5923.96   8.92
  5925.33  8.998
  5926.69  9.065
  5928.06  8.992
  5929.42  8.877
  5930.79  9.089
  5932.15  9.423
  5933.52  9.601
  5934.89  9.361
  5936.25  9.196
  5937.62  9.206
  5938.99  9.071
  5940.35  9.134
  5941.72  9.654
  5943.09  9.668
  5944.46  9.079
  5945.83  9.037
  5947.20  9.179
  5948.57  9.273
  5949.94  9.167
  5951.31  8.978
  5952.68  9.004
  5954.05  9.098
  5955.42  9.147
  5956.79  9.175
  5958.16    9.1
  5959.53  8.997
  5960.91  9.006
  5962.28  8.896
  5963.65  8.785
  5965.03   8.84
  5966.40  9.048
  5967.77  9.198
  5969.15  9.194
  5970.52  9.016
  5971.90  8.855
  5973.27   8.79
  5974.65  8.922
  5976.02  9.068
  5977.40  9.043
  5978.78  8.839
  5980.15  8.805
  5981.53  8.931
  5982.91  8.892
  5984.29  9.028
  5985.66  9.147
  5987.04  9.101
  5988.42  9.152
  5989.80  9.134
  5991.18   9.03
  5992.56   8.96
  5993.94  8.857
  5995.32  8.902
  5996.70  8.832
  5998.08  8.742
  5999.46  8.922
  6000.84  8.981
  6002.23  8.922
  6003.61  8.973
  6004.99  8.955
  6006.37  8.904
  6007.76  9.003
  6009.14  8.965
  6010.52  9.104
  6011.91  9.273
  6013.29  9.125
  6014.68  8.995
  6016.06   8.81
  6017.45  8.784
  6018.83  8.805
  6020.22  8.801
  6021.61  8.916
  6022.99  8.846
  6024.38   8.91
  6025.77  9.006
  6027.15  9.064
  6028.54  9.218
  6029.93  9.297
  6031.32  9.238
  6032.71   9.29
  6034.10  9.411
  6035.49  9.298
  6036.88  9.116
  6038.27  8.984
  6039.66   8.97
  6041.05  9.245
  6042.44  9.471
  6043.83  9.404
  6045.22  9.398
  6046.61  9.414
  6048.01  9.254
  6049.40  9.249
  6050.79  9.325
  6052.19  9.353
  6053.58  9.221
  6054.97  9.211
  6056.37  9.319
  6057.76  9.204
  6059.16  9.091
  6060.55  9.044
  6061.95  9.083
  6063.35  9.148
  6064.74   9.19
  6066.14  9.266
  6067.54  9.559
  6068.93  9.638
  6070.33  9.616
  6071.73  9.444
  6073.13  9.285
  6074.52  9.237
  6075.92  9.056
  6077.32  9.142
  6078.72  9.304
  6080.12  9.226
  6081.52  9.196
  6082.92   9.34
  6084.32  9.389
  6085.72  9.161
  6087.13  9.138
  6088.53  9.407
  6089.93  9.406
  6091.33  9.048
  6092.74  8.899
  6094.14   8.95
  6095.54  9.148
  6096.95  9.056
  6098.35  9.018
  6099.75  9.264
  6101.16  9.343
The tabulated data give 8.5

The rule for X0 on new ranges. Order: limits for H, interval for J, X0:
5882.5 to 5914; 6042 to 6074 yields 7.0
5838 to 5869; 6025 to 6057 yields 8.5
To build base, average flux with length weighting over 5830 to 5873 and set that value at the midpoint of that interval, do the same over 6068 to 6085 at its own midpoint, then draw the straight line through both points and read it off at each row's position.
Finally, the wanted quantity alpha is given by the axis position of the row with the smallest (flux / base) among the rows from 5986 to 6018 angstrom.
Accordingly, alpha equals 5998.08 angstrom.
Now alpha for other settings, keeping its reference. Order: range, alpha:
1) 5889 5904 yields 5892.67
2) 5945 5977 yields 5973.27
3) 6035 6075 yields 6039.66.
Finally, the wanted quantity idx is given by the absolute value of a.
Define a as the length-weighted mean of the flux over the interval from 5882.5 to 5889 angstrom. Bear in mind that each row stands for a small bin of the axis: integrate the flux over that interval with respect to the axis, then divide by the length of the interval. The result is 7.58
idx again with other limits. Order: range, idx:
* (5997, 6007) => 8.91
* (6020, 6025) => 8.87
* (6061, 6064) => 9.08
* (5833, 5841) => 9.31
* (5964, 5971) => 9.05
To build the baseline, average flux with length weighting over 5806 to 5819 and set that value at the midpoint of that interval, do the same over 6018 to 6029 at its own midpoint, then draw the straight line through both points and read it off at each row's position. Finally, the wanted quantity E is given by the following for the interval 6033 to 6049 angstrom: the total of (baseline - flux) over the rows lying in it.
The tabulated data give -3.9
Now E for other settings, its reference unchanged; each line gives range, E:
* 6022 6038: -2.4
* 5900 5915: 8.1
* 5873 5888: 8.1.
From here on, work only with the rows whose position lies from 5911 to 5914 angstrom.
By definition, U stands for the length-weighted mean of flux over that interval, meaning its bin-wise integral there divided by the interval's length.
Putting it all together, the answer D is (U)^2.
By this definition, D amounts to 77.2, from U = 8.79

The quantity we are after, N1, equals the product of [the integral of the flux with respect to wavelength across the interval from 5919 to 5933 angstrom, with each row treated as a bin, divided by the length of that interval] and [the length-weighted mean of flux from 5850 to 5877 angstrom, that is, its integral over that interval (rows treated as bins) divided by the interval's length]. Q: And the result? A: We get 80.2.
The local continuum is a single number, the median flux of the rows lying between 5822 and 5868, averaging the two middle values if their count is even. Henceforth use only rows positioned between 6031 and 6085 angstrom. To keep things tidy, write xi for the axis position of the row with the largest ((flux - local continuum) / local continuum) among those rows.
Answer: 6068.93 angstrom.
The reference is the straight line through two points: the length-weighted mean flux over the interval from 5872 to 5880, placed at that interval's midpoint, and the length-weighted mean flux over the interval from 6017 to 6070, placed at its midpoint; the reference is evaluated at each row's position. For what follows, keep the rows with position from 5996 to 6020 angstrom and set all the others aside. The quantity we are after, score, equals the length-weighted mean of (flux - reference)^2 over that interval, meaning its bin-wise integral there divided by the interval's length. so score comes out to 0.054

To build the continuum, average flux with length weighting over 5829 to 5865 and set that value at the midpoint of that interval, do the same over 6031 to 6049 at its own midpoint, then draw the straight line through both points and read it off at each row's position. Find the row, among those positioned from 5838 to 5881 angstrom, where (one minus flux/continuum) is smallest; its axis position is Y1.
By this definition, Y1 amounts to 5841.34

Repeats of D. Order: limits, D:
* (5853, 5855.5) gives 81.2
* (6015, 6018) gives 77.9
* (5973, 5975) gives 78.1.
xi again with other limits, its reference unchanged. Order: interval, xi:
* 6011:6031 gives 6029.93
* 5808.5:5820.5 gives 5809.15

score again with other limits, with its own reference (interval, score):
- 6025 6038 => 0.017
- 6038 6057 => 0.025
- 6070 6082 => 0.024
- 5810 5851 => 0.212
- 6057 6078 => 0.039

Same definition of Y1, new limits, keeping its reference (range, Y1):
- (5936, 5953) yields 5943.09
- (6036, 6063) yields 6042.44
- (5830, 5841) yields 5835.96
